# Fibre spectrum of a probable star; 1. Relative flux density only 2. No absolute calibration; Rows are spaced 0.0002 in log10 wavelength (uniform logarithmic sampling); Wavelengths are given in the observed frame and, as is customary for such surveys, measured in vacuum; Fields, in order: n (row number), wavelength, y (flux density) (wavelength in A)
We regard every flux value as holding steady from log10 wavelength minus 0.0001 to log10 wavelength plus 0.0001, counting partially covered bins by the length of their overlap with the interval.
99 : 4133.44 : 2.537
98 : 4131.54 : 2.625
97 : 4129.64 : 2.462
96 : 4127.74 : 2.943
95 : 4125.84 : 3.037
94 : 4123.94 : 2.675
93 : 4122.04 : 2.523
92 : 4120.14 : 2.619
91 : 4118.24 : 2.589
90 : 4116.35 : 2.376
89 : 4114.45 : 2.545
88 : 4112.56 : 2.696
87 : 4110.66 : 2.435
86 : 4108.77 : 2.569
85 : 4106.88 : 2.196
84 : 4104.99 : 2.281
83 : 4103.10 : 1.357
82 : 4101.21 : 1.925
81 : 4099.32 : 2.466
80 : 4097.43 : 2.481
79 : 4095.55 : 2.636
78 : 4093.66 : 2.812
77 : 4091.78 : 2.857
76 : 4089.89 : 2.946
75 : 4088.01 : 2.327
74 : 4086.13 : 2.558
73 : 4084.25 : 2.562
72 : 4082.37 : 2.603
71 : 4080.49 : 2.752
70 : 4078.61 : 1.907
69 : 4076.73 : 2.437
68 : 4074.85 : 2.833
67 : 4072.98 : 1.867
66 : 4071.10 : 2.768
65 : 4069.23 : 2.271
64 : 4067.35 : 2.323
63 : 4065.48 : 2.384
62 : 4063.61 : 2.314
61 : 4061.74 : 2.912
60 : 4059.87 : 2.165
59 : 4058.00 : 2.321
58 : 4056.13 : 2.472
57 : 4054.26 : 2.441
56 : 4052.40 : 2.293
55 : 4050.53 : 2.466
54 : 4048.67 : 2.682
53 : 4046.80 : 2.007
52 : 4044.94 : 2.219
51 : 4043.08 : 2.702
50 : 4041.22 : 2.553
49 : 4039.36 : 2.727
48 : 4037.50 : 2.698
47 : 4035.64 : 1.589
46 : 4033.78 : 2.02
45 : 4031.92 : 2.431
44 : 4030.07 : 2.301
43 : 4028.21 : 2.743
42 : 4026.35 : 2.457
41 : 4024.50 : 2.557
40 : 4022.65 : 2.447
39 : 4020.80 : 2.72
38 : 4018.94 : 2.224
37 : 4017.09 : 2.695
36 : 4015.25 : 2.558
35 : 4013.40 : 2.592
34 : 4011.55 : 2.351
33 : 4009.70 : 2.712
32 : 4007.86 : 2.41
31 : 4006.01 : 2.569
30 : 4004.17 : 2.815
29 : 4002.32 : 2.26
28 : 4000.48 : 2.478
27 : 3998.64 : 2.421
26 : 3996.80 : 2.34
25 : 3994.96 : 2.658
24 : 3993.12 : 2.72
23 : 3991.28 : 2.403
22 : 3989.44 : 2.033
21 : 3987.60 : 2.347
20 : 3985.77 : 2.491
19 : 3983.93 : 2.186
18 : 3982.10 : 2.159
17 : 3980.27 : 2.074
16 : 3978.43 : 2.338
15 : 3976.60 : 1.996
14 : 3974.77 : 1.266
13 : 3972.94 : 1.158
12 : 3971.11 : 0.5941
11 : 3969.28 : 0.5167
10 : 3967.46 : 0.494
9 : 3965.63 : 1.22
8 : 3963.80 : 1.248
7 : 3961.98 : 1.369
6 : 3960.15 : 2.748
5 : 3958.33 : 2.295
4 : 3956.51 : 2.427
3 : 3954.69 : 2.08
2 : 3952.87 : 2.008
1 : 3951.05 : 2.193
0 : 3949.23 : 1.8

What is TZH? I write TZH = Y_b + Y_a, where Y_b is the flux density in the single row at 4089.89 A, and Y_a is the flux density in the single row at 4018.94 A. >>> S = 5.2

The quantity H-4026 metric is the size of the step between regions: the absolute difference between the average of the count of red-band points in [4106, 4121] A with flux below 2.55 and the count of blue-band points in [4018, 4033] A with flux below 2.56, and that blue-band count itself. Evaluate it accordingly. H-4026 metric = 1.0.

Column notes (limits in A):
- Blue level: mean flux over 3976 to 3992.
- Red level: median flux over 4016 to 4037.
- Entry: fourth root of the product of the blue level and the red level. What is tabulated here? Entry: 1.53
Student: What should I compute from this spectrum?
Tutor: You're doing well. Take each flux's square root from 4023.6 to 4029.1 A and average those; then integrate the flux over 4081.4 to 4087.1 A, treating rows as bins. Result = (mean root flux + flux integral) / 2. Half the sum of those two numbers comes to 8.1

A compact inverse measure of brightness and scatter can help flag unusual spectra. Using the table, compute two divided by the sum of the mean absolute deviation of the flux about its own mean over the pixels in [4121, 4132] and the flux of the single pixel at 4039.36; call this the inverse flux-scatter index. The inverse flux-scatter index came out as 0.69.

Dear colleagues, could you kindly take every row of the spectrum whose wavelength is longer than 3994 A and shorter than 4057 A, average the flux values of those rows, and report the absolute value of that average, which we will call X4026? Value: 2.46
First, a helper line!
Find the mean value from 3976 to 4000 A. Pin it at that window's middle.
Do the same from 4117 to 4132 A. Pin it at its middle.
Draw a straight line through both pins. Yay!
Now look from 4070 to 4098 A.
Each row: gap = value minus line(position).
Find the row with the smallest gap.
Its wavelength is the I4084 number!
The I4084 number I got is 4072.98 A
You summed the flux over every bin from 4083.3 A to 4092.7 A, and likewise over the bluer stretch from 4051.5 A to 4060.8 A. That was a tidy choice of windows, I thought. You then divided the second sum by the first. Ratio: 0.88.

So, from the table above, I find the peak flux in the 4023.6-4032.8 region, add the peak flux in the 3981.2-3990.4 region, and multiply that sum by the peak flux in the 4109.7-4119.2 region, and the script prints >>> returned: 14.1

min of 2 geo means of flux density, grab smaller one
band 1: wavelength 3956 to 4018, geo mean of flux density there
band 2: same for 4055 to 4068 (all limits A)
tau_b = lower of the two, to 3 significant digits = 1.92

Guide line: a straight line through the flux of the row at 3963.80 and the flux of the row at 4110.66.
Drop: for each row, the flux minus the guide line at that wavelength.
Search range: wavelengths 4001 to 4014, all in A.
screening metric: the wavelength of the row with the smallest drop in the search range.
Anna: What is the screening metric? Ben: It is 4002.32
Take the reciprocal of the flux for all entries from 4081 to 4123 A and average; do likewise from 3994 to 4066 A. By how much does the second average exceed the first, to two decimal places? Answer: 0.00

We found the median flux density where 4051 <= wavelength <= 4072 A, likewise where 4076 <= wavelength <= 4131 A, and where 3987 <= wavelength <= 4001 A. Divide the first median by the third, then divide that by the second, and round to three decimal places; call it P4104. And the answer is 0.377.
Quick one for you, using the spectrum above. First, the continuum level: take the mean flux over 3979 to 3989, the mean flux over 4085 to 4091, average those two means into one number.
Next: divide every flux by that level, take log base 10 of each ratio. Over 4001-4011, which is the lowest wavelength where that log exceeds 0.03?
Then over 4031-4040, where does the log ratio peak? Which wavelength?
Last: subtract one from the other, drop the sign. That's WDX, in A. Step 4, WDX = 35.2 A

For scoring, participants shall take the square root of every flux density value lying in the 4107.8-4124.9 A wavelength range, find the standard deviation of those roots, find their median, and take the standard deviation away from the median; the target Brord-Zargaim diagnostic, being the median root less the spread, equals 1.57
